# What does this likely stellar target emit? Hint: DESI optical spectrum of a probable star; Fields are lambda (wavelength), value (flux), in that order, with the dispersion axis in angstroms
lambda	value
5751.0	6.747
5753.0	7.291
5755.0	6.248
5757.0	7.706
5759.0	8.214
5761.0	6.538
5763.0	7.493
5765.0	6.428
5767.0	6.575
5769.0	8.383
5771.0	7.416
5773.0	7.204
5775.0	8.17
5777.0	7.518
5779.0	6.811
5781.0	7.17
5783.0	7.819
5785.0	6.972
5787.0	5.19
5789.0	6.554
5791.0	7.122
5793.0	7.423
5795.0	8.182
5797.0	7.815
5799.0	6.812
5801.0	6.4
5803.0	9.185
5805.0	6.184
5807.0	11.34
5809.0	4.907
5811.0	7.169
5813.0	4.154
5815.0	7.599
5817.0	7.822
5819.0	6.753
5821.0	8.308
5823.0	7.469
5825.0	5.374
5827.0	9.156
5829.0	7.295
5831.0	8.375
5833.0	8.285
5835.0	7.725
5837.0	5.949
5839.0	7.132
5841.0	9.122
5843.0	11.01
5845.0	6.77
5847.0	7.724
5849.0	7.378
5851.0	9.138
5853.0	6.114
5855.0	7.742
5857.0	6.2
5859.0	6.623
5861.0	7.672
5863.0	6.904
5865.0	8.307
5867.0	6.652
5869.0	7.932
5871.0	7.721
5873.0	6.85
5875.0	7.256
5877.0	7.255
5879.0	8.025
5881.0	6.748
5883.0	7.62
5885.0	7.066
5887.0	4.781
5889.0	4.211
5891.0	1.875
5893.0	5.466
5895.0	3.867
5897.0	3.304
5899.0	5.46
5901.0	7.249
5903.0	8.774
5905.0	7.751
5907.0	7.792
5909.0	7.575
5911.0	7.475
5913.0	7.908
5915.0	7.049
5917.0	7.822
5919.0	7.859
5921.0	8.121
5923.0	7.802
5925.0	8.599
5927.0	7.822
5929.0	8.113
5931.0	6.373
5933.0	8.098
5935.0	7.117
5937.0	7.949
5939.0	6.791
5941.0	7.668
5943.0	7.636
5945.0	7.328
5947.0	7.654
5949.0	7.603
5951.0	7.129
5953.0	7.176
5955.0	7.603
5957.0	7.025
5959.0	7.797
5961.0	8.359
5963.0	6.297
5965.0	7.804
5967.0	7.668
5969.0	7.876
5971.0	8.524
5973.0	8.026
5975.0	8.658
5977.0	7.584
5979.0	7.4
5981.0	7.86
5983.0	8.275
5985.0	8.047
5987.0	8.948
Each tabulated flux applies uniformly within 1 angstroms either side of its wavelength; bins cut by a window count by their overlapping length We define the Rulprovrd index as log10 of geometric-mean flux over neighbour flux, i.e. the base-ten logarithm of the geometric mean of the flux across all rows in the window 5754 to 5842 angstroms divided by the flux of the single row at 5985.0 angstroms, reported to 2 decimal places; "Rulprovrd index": -0.05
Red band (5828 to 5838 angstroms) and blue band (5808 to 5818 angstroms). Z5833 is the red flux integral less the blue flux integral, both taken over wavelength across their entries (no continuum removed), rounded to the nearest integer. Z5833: 12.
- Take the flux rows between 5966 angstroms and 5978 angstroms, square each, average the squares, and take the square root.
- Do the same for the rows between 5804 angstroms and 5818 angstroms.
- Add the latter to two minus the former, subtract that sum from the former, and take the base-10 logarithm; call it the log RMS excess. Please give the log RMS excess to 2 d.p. 0.83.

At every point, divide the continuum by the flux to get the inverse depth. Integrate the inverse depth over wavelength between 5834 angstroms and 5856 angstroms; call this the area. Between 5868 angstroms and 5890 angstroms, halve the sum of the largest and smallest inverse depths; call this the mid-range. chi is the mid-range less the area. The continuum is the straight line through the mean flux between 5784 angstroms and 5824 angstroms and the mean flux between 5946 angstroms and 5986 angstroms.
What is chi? -19.9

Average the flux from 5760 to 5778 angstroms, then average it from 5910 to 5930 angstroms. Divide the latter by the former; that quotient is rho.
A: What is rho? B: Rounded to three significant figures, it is 1.08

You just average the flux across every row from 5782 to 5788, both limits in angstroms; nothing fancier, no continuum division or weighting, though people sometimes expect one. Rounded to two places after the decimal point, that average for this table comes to 6.66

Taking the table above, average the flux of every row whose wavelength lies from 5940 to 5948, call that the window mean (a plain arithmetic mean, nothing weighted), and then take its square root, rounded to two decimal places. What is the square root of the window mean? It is 2.75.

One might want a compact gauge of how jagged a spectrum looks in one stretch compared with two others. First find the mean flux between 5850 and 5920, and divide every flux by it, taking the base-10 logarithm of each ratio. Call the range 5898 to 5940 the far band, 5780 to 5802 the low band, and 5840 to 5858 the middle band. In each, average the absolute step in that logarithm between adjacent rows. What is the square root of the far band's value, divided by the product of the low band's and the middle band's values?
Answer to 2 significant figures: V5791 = 39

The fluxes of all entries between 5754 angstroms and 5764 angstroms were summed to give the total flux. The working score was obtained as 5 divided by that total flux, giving 0.138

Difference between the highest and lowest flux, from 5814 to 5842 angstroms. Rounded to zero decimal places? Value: 4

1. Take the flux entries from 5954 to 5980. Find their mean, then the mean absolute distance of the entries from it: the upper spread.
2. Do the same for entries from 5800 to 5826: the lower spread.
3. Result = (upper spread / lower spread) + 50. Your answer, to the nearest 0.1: 50.3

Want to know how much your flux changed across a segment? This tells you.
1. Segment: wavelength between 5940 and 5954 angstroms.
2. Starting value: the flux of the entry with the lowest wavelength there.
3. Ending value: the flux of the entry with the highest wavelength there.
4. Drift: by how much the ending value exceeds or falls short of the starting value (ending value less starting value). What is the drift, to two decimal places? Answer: -0.49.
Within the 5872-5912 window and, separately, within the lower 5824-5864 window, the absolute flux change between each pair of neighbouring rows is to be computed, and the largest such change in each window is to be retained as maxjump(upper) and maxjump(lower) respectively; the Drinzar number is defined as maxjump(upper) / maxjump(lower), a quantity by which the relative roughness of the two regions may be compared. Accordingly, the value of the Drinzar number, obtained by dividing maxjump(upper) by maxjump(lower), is 0.85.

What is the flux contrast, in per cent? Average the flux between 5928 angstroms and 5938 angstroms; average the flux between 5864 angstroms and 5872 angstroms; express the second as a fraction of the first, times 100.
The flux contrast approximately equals 102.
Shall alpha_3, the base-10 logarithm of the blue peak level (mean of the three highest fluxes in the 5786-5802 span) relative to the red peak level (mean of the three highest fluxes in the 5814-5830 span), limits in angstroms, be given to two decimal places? -0.03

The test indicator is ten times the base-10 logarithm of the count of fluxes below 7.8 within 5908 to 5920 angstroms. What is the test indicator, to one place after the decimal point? 4.8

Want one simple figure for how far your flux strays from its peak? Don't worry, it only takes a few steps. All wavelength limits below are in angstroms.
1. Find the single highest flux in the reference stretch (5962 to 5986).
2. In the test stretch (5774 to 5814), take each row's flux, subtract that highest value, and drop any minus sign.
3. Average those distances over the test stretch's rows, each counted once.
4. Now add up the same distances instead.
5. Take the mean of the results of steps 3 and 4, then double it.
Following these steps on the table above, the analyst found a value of 39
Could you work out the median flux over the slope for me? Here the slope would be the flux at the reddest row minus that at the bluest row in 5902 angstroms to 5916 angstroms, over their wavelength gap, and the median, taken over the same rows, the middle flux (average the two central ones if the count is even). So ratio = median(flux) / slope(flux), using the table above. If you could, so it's -54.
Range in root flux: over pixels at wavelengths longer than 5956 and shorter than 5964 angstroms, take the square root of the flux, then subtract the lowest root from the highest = 0.38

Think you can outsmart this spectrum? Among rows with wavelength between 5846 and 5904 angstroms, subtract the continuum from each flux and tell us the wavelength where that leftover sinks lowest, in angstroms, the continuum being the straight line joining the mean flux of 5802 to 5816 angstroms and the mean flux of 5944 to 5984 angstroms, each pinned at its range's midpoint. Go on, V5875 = 5891.0 angstroms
